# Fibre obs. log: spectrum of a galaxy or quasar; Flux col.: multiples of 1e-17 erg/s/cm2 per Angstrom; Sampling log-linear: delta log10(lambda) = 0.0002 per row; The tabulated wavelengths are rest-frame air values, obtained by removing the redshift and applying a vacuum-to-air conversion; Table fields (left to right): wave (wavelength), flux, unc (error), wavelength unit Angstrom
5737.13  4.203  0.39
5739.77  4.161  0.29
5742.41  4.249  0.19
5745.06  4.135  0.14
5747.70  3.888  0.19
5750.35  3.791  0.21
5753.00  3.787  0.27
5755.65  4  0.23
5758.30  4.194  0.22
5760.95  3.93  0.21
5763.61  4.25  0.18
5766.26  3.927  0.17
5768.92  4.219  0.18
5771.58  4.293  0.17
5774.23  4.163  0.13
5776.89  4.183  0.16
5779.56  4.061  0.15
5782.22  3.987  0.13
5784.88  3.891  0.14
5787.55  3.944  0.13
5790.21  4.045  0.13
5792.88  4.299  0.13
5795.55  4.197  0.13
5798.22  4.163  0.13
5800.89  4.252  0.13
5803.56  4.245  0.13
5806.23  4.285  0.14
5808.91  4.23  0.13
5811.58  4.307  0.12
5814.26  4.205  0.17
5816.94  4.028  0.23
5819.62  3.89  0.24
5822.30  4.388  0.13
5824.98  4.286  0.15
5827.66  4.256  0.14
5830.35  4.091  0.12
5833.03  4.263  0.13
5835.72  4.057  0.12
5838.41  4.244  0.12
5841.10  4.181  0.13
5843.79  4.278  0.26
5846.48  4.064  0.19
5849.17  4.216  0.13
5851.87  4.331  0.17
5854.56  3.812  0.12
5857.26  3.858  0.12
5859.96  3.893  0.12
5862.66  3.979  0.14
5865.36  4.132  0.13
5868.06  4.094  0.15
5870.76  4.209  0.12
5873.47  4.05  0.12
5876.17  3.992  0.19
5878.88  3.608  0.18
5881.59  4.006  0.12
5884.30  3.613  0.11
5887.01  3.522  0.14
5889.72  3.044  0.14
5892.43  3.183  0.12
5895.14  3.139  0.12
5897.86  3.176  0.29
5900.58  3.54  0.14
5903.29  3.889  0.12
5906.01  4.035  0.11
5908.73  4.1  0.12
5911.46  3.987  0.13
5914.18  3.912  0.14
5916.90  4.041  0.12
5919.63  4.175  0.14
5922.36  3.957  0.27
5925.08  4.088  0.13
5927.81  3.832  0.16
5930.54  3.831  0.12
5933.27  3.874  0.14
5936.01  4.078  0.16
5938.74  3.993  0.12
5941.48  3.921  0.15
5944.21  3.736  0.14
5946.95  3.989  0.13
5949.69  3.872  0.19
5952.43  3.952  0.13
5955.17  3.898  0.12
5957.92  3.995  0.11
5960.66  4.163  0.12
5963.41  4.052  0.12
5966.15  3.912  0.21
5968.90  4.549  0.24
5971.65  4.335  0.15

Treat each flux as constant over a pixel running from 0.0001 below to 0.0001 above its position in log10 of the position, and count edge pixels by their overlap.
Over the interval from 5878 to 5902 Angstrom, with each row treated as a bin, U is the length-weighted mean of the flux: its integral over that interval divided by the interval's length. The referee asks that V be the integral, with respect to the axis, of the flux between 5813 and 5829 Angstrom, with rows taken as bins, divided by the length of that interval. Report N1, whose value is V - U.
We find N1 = 0.8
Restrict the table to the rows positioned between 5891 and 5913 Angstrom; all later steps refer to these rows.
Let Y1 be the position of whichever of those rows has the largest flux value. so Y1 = 5908.73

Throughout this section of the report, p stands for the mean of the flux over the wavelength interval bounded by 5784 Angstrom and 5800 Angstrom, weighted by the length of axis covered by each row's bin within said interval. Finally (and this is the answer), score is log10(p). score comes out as 0.613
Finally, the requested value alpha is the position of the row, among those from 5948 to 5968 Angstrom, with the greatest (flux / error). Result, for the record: 5957.92 Angstrom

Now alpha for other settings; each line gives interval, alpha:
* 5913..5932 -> 5916.90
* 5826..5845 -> 5838.41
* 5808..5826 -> 5811.58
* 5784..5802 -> 5792.88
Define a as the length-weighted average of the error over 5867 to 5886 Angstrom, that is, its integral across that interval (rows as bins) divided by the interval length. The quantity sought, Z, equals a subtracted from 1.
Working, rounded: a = 0.141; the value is 0.859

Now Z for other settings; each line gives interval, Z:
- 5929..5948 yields 0.863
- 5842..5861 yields 0.842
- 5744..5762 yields 0.789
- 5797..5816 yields 0.862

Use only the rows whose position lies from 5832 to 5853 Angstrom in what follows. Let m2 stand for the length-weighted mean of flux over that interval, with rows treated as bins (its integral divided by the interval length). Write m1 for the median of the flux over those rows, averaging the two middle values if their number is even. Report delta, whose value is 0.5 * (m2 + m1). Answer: 4.2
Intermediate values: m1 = 4.23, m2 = 4.20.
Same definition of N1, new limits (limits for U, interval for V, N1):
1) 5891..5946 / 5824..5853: 0.4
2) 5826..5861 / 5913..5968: -0.2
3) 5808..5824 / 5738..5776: -0.1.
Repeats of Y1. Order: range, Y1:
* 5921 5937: 5925.08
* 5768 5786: 5771.58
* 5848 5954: 5851.87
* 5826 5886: 5851.87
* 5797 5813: 5811.58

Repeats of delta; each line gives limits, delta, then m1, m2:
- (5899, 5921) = 4.0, 4.01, 3.95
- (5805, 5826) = 4.2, 4.26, 4.20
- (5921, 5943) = 3.9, 3.94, 3.95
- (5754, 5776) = 4.1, 4.18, 4.12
